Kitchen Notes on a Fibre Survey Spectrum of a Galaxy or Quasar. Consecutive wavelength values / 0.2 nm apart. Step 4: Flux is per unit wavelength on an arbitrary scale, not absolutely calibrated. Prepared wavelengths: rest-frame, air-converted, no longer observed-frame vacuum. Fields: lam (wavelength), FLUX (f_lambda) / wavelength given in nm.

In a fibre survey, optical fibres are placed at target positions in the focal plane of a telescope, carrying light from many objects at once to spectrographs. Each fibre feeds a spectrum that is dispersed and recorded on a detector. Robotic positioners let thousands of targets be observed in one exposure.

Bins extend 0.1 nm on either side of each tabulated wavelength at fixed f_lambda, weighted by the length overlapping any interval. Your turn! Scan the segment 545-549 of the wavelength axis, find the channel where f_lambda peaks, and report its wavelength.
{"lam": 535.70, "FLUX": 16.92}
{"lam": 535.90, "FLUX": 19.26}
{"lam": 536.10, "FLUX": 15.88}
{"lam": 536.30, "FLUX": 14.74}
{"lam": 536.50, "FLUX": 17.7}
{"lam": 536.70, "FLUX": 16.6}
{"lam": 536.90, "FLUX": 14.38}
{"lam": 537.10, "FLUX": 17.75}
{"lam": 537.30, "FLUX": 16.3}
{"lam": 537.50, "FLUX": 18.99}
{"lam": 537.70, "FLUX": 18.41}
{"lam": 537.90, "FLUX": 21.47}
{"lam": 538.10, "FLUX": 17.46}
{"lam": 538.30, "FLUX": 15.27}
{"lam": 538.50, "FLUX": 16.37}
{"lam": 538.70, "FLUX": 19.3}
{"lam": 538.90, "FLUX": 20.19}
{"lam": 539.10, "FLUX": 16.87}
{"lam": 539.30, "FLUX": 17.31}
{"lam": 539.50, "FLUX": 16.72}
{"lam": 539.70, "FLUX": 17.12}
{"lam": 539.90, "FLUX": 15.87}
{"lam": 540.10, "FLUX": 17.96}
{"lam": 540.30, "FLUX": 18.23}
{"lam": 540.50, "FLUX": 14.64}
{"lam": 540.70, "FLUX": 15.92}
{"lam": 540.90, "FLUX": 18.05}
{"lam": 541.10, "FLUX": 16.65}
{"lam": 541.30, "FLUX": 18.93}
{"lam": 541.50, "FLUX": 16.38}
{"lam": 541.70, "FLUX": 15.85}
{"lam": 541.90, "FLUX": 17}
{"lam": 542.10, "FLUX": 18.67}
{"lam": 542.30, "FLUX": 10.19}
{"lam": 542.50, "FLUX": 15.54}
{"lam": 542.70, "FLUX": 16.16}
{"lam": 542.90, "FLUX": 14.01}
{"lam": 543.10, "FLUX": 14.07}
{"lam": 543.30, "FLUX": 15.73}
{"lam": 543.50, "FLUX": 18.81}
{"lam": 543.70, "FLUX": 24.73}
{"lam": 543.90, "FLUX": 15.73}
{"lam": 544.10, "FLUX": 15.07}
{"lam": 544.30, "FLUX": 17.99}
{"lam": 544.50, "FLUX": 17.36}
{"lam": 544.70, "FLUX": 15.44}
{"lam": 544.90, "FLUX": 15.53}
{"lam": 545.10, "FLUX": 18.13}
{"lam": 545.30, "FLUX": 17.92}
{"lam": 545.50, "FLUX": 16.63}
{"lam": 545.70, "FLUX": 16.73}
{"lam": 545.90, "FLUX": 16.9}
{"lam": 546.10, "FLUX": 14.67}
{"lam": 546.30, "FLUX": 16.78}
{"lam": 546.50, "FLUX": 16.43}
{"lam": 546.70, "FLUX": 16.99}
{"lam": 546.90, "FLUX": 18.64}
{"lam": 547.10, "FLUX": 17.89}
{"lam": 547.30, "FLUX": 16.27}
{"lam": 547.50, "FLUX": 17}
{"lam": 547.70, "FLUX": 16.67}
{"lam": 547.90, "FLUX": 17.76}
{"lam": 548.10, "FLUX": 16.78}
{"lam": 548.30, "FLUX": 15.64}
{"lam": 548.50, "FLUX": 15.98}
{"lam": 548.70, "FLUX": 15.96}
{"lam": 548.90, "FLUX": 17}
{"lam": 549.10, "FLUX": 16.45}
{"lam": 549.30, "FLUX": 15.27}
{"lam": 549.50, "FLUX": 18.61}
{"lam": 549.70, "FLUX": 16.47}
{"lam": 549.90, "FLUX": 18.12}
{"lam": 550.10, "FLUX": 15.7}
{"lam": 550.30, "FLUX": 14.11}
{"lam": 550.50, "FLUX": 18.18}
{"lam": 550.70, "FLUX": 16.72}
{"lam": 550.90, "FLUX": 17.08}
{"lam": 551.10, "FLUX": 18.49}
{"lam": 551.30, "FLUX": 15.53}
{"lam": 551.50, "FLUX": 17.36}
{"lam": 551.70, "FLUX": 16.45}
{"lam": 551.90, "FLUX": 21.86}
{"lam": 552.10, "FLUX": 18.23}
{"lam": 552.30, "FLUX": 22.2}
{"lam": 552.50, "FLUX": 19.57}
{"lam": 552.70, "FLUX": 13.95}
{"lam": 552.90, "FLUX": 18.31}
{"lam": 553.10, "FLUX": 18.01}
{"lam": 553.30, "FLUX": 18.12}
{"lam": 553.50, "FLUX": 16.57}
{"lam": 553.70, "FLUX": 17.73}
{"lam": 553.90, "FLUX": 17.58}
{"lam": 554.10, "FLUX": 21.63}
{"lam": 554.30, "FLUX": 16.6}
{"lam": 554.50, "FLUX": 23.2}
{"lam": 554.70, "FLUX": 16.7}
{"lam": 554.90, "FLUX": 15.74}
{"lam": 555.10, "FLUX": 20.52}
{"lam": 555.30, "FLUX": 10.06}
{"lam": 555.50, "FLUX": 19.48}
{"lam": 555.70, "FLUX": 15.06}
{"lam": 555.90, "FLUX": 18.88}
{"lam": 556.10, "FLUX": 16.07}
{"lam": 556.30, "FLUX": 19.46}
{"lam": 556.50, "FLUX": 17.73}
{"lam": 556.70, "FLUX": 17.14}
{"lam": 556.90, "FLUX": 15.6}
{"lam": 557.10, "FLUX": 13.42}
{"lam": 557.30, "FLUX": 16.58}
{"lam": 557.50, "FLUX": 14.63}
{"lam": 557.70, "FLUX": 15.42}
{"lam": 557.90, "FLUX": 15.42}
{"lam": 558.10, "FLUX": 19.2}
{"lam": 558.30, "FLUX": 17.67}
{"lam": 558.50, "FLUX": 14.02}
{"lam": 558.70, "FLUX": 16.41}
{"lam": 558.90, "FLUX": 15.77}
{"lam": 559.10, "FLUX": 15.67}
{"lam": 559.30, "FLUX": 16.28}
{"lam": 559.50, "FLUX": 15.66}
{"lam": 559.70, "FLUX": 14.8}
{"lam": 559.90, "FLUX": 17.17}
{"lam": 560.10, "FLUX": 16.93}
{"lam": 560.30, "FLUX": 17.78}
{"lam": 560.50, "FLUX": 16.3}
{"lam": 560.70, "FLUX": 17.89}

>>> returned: 546.90 nm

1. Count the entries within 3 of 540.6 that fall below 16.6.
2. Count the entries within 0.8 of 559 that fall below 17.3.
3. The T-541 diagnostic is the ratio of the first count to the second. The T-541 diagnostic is 1.9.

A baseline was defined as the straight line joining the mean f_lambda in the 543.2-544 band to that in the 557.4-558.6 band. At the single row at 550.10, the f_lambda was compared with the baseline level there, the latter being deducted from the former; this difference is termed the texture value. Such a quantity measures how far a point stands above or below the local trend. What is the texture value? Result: -1.8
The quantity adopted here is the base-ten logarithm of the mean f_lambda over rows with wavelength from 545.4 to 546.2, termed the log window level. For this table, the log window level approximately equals 1.210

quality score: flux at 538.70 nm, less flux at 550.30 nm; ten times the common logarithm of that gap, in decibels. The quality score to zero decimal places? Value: 7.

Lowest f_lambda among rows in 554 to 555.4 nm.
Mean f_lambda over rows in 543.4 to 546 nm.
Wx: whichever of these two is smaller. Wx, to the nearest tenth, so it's 10.1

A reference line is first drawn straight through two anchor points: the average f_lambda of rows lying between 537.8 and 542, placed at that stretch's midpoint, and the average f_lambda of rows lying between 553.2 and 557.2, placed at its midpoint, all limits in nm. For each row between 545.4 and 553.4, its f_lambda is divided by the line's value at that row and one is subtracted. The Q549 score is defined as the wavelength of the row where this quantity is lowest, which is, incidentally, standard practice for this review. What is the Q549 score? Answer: 552.70 nm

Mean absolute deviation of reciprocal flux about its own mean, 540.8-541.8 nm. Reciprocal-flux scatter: 0.0035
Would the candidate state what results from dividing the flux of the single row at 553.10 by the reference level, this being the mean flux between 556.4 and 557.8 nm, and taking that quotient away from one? -0.14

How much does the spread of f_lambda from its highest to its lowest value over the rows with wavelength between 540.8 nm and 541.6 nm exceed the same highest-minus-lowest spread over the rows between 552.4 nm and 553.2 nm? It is -3.1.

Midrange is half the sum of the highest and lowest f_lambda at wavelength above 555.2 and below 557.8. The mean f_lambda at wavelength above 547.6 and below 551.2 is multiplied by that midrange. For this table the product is 247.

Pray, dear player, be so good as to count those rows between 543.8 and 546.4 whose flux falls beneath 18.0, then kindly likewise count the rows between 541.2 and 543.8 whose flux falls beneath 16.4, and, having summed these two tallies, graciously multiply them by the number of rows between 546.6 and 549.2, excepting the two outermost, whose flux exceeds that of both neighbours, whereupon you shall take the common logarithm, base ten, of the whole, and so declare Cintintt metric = 2.00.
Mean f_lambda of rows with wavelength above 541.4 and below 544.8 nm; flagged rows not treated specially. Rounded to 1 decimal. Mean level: 16.4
